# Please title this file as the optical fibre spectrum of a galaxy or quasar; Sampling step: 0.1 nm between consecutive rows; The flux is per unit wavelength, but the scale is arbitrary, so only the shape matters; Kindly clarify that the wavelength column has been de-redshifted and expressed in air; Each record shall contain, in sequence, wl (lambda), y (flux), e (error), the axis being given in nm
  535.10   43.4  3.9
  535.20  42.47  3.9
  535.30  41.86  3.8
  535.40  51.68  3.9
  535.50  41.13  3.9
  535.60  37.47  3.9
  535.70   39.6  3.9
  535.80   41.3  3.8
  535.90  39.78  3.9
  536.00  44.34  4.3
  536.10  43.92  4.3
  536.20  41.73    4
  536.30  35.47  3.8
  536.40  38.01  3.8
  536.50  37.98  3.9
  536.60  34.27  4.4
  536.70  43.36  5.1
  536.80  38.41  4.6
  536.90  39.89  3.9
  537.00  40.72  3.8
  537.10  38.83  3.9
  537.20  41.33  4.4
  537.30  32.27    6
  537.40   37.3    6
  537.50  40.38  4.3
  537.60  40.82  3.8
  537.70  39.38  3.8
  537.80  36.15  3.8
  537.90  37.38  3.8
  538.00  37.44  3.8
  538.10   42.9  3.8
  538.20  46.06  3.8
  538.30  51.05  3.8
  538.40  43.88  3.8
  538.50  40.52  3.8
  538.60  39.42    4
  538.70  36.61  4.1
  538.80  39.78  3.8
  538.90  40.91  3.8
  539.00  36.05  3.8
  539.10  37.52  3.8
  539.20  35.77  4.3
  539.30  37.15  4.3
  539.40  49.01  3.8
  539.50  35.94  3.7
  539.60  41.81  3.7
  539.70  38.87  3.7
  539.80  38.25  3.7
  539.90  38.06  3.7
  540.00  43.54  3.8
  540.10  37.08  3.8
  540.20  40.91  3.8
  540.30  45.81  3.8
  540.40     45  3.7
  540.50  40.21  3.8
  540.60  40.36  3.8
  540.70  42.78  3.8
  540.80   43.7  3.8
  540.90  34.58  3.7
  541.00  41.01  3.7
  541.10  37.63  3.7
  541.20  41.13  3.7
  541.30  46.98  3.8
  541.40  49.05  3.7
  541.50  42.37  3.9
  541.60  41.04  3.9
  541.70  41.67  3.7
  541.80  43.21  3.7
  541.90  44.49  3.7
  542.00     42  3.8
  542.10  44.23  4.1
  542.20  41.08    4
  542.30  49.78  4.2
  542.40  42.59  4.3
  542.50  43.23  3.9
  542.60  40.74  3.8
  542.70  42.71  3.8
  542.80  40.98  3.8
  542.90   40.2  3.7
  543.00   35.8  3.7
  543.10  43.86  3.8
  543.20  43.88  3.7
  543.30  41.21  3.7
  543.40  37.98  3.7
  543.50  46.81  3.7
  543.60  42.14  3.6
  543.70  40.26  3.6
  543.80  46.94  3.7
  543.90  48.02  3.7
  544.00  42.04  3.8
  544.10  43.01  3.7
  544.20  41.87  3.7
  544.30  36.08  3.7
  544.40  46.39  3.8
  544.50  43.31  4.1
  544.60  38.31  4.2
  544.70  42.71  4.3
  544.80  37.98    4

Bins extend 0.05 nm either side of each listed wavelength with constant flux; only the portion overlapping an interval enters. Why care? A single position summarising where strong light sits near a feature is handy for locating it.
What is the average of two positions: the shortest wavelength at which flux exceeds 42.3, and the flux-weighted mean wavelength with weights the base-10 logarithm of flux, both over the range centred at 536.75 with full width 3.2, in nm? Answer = 535.97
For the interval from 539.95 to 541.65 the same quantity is 540.40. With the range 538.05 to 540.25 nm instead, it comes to 538.62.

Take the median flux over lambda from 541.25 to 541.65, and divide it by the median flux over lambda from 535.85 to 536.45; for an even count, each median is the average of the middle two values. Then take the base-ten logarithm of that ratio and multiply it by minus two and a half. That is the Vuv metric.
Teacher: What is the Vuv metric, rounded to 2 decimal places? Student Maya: -0.10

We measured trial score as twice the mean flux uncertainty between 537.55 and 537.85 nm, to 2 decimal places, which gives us 7.60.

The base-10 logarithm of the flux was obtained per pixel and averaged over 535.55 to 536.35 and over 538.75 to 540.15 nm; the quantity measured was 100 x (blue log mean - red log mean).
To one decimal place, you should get 1.3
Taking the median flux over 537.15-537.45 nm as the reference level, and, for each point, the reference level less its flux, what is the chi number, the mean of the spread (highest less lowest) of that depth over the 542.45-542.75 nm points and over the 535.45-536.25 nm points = 4.7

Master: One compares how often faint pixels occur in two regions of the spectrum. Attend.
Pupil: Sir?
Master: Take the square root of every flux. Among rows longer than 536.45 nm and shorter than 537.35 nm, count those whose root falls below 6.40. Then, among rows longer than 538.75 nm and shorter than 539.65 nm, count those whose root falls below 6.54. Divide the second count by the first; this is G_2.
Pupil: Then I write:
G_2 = 1.1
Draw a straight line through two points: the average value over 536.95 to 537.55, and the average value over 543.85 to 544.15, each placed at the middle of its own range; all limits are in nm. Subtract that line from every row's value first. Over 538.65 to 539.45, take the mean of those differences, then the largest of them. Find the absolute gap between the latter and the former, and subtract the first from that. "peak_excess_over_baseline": 11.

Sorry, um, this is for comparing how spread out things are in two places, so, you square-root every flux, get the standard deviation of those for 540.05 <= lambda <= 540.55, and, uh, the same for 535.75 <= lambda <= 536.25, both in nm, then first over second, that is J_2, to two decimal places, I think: 1.91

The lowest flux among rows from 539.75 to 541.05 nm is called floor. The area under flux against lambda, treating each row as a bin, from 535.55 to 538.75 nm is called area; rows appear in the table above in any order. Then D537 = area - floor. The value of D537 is 93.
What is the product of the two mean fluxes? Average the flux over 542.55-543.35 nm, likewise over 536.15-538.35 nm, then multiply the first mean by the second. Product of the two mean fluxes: 1630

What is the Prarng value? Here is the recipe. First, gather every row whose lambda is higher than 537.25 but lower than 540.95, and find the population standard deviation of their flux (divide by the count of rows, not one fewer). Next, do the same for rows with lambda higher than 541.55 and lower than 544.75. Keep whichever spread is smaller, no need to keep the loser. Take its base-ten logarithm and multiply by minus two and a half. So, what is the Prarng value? -1.21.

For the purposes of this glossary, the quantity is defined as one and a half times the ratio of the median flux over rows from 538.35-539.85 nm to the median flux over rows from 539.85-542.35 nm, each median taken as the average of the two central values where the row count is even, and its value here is 1.39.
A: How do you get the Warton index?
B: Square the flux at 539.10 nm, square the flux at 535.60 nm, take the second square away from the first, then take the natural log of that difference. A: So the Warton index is 1.3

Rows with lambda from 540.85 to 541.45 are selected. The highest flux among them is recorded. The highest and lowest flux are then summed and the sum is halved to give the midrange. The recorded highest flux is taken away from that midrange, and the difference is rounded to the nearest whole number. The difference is -7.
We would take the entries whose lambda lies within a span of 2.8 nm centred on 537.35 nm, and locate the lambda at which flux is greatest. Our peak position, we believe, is 538.30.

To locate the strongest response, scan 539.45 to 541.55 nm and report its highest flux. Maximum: 49.05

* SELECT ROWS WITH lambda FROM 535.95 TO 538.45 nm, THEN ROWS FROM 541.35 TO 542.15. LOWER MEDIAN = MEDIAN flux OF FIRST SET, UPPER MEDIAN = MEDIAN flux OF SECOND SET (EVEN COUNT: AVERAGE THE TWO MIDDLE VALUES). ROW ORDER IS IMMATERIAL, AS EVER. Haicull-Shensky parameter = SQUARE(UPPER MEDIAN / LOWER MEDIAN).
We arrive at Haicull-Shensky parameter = 1.15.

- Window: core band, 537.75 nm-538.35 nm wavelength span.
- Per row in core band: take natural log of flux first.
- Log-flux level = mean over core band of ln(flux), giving 3.73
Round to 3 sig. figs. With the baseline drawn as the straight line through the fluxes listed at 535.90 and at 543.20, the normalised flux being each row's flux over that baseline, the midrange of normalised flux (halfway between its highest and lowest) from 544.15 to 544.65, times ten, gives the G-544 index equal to 9.26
